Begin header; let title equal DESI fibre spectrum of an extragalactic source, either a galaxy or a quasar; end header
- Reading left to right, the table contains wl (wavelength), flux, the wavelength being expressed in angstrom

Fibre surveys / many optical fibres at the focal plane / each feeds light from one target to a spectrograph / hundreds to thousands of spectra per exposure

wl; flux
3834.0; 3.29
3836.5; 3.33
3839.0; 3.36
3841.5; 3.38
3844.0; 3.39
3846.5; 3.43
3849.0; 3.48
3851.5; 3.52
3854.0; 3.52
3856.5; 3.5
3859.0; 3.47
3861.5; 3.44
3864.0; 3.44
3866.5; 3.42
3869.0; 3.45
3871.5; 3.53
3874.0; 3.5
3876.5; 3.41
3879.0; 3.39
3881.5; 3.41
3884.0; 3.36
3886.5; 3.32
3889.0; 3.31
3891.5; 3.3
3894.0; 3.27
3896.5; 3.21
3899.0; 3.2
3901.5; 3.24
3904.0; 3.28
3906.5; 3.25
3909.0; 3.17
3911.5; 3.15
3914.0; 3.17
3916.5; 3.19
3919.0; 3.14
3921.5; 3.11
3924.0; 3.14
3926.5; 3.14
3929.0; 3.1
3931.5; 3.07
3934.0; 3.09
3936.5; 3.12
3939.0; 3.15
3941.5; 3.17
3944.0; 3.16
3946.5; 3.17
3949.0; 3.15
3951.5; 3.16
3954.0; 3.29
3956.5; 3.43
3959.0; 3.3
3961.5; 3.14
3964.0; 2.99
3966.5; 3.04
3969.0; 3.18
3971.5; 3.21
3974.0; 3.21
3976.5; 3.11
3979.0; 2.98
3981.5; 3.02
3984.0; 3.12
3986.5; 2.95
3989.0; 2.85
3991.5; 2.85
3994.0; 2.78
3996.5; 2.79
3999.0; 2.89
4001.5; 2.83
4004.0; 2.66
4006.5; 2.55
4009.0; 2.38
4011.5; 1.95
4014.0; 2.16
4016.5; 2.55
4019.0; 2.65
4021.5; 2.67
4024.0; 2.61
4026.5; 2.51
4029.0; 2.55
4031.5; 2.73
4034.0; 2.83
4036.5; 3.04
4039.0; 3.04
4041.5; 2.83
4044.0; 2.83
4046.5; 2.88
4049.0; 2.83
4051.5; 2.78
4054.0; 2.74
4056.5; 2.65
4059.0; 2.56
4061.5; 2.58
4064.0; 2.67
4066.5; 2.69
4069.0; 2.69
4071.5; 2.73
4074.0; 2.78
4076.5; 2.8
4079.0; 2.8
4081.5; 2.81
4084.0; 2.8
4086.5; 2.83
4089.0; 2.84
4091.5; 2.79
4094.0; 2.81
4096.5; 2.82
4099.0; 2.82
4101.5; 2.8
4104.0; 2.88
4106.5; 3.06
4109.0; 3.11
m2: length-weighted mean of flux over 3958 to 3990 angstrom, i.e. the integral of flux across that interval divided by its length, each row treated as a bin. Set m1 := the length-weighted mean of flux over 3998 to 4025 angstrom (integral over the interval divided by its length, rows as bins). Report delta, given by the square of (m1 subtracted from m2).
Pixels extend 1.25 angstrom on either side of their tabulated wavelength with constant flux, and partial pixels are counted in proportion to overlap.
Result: 0.3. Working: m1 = 2.53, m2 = 3.08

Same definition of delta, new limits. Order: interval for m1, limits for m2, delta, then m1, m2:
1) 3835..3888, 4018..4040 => 0.5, 3.43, 2.73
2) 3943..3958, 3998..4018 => 0.5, 3.23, 2.49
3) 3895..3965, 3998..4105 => 0.2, 3.18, 2.71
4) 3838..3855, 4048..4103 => 0.5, 3.44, 2.76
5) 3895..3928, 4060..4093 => 0.2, 3.18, 2.75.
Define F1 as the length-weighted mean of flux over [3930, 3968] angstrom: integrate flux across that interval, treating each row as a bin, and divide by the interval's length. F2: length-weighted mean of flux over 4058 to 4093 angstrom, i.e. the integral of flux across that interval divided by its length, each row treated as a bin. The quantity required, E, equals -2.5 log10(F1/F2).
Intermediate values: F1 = 3.16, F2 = 2.74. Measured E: -0.15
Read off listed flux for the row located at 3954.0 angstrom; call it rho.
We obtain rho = 3.29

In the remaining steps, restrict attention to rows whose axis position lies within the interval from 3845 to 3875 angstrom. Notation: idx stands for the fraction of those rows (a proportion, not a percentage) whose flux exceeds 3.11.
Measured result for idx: 1.0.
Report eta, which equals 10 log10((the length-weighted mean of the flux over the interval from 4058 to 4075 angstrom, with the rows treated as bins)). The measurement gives 4.3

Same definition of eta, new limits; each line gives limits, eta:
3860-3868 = 5.4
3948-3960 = 5.1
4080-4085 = 4.5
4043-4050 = 4.5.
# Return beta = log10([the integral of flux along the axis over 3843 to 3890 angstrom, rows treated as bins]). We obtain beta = 2.21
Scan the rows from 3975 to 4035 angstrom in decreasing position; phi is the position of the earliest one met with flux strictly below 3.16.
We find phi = 4034.0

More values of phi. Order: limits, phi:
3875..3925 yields 3924.0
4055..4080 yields 4079.0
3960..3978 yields 3976.5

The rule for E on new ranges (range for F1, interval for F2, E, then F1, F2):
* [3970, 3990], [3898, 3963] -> 0.04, 3.06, 3.18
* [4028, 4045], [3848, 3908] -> 0.19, 2.84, 3.38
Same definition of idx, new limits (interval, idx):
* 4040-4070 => 0.0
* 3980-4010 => 0.1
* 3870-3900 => 1.0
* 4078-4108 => 0.0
